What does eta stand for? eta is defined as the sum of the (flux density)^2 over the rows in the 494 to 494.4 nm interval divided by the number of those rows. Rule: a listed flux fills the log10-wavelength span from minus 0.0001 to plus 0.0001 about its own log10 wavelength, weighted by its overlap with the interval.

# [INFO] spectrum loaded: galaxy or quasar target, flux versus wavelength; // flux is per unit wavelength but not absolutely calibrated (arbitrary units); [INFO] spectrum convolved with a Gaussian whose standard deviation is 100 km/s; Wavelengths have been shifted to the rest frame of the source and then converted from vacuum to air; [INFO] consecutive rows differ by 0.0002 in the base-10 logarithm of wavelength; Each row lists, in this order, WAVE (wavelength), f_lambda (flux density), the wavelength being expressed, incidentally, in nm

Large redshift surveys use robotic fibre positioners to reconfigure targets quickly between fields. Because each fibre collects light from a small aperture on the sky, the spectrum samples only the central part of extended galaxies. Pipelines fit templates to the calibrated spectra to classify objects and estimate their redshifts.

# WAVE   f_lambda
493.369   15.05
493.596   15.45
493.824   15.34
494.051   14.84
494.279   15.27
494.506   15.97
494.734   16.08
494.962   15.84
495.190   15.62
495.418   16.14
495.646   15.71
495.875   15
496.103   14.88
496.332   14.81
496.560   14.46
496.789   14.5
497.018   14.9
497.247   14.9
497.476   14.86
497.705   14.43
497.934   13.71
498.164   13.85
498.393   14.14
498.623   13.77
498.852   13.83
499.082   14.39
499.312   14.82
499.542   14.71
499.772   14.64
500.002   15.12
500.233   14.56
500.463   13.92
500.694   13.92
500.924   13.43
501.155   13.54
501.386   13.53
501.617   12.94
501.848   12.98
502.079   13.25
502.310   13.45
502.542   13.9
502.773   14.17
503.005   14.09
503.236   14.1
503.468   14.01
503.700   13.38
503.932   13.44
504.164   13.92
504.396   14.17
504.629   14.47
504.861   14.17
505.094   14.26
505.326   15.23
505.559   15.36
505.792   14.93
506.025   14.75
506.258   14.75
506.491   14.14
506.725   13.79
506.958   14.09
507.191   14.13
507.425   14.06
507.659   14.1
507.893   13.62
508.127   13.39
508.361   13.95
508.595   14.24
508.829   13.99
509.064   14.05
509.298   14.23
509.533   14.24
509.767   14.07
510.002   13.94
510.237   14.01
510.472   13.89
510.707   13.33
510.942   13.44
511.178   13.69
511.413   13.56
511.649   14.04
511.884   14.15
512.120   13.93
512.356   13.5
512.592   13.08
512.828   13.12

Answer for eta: 227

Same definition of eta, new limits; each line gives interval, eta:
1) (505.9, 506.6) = 212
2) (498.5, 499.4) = 202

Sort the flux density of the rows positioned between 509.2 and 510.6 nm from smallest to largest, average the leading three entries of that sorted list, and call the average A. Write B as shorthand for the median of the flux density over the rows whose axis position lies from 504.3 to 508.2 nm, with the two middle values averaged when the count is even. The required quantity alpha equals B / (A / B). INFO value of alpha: 14.4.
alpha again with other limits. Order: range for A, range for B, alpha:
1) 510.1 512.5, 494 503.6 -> 15.5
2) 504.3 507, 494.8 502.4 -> 14.9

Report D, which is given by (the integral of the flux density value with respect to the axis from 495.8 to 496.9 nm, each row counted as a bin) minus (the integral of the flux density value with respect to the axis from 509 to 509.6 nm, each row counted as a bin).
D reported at 8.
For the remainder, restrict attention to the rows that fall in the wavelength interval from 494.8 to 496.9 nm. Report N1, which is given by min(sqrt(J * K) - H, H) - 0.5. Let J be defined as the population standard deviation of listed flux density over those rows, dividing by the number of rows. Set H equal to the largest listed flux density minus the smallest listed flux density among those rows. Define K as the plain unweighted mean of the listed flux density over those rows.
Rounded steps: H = 1.68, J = 0.58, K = 15.2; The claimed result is 0.80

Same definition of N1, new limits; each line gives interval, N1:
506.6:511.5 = 0.41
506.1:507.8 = 0.46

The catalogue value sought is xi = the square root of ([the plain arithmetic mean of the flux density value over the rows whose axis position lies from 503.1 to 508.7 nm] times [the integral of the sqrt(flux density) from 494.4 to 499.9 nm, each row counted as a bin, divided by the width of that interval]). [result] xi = 7.39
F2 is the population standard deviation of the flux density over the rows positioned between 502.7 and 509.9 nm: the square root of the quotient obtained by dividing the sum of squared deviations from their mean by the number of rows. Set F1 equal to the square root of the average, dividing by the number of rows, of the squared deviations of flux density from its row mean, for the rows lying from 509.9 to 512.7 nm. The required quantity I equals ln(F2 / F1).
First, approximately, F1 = 0.32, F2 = 0.45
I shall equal 0.36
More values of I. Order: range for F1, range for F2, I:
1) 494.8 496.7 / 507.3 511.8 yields -0.67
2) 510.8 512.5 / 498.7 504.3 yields 0.78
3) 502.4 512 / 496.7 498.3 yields 0.04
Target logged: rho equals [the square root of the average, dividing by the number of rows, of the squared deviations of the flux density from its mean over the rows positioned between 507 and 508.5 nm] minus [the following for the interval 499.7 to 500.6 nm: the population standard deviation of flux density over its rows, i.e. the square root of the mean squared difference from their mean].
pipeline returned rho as -0.15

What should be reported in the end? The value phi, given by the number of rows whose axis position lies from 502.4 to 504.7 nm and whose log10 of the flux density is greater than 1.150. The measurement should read 3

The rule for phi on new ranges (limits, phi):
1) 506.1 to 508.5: 3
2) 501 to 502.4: 0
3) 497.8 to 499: 1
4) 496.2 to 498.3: 7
